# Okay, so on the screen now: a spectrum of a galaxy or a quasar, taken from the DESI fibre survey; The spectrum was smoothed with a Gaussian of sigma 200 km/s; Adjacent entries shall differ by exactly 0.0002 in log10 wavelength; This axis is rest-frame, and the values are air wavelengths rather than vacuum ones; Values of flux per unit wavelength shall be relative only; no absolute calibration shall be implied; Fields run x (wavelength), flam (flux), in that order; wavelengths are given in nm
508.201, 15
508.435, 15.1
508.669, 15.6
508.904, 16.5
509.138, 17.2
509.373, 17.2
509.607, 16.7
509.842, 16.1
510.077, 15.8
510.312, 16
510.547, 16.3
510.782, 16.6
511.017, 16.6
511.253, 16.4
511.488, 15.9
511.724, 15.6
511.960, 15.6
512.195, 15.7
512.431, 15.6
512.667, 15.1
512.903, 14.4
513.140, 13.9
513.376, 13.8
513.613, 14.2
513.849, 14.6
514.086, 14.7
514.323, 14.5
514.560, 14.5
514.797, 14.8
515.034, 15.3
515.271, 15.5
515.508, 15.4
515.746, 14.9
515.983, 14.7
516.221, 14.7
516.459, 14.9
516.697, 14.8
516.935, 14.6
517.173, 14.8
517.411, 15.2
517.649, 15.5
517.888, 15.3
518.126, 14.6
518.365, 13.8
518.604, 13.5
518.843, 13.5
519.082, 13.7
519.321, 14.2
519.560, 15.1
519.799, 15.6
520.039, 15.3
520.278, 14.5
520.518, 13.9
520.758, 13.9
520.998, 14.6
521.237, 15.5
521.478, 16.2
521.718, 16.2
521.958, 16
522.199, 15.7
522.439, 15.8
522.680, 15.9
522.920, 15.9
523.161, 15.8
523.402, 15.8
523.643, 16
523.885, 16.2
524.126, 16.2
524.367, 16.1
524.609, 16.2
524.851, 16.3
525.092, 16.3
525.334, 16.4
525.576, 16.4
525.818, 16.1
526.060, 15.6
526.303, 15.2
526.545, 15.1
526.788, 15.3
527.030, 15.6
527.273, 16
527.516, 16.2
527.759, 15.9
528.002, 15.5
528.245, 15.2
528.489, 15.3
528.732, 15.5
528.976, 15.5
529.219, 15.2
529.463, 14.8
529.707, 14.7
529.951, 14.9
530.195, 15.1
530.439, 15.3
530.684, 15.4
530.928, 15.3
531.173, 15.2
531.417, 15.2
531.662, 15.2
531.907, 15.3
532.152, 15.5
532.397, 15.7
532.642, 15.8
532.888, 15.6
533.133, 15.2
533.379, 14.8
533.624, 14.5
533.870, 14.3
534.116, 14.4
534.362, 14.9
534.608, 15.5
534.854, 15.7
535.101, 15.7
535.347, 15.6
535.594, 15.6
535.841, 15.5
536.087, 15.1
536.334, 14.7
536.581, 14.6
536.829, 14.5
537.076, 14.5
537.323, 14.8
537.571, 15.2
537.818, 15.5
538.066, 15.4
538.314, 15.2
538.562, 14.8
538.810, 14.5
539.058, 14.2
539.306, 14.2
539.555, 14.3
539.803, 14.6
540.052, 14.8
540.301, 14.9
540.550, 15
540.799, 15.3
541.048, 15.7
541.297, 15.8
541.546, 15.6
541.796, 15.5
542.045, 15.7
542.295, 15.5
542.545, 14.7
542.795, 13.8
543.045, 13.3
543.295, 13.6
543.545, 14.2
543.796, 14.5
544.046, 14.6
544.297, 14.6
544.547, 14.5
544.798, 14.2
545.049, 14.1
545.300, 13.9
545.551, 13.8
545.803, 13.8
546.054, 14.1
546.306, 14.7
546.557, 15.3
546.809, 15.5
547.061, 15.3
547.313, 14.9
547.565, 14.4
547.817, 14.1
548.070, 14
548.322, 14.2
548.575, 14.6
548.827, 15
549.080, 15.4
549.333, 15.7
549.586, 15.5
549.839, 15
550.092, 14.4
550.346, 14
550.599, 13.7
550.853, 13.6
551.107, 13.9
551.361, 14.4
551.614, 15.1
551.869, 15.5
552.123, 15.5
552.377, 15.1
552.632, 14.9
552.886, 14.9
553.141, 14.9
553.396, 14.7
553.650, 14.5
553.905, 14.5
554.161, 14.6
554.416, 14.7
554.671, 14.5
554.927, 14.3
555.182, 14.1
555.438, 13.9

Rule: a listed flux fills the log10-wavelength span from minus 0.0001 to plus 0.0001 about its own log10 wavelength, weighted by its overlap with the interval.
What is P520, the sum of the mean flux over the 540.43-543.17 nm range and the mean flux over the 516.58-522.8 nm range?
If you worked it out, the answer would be 30.0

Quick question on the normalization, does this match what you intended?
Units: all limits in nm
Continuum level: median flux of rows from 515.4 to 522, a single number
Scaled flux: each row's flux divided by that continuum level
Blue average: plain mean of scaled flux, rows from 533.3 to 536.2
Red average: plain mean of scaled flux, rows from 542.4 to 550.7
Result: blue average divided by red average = 1.05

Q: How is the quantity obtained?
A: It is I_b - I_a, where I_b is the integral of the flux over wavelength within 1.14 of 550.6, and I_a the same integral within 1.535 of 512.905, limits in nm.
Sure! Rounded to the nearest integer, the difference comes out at -13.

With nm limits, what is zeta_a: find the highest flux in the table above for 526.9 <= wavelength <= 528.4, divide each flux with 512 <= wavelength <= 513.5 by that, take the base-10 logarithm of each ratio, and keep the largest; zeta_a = -0.014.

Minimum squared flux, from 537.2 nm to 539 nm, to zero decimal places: 210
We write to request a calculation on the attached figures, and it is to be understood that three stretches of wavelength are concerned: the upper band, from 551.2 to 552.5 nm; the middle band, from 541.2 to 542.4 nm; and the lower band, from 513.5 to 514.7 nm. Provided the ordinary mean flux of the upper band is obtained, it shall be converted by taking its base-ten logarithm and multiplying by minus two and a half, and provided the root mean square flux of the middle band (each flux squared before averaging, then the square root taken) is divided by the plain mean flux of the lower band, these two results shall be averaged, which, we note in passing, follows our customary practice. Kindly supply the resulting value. -0.94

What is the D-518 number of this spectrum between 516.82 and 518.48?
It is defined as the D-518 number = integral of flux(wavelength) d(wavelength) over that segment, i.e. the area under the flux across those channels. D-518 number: 25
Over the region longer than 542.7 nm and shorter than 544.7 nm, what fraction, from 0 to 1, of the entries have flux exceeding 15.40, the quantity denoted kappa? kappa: 0.00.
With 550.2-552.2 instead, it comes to 0.25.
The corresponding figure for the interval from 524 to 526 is 1.00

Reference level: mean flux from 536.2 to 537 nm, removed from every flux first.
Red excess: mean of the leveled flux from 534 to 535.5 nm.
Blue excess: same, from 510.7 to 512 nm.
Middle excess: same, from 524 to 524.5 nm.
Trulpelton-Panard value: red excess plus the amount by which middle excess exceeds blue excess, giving 0.7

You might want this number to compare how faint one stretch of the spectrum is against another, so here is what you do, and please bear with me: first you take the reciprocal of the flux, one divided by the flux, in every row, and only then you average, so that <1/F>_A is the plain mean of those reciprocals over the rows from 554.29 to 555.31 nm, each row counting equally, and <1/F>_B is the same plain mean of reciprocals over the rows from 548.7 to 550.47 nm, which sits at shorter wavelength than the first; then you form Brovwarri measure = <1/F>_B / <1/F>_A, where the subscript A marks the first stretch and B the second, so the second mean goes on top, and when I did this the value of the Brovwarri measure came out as 0.96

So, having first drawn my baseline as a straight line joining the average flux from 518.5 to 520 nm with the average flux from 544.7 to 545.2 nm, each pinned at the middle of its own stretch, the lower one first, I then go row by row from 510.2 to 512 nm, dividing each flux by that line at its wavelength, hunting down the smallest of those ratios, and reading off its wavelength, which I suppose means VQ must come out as 511.724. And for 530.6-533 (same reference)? 531.173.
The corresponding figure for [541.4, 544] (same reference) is 543.045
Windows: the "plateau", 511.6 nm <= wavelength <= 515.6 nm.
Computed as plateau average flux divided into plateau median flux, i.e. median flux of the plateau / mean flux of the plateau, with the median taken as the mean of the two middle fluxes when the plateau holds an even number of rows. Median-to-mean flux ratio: 0.99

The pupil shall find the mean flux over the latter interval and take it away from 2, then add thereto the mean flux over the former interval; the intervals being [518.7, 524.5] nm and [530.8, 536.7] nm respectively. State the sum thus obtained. 2.11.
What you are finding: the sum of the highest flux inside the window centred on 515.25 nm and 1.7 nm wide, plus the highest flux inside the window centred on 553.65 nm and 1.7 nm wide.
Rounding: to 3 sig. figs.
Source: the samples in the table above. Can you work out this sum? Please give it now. 30.4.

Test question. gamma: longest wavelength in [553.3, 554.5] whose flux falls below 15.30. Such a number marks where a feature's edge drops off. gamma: 554.416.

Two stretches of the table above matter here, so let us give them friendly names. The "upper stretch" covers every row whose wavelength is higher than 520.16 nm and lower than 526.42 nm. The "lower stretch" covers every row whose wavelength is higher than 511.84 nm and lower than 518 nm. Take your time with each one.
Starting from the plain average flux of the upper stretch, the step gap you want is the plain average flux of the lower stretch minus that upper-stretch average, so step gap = -0.8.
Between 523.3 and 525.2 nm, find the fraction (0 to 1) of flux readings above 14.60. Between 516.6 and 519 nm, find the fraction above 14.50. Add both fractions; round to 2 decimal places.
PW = 1.70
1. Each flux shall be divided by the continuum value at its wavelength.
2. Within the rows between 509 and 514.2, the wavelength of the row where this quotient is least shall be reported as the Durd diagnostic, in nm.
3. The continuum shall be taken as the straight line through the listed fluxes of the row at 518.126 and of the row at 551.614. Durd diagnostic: 513.376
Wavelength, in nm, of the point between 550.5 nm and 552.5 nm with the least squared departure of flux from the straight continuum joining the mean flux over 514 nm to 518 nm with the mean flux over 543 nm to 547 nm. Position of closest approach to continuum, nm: 551.361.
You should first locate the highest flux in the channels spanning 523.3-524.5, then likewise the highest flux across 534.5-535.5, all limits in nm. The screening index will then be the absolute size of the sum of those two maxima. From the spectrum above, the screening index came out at 31.9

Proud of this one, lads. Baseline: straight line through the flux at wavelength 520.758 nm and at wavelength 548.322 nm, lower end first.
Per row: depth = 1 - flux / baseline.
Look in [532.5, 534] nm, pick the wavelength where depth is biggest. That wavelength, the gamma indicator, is 533.870 nm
